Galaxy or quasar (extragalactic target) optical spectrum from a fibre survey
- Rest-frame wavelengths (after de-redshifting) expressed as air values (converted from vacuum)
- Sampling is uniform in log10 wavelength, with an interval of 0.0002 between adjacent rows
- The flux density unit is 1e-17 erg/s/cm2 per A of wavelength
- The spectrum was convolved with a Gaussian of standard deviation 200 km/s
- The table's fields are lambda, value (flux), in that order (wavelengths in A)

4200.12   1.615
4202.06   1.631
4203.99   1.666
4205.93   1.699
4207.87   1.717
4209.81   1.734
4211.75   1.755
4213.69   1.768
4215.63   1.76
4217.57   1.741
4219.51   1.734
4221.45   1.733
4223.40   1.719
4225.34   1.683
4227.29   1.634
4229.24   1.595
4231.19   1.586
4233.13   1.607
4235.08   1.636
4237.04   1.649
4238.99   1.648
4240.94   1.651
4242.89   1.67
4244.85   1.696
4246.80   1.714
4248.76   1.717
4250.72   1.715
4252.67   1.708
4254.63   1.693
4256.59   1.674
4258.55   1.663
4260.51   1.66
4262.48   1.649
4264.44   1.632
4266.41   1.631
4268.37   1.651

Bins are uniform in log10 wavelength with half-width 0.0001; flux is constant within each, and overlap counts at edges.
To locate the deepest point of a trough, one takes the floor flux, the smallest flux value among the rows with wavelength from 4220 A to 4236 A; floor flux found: 1.586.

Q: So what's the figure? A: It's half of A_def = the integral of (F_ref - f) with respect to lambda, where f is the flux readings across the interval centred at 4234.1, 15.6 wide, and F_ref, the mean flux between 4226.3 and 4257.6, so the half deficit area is 0.3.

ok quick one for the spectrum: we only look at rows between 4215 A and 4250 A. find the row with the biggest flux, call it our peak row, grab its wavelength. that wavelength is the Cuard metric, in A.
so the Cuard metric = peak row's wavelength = 4215.63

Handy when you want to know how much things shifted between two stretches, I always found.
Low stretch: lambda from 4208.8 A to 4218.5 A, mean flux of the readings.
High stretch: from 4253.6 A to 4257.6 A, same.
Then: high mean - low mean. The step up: -0.068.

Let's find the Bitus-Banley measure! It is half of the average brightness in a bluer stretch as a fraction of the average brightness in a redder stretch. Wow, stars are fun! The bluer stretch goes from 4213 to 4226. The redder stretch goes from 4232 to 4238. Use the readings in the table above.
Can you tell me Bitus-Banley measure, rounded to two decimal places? 0.53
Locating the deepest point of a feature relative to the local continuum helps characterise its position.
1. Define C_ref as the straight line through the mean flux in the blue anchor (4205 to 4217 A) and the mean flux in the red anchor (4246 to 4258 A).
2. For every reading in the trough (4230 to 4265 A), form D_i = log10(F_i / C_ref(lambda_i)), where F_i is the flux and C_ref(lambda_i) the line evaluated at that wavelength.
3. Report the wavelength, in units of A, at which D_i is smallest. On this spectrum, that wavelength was 4231.19 A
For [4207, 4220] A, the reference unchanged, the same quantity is 4207.87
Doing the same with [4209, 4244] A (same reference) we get 4231.19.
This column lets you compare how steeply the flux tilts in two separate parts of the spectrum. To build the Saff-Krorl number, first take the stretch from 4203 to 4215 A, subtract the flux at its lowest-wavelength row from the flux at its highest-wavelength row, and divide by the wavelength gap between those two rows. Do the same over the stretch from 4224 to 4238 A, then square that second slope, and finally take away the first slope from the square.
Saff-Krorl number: -0.011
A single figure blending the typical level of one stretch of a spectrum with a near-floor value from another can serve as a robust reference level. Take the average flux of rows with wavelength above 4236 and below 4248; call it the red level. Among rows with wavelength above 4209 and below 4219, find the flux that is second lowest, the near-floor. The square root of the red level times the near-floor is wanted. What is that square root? 1.71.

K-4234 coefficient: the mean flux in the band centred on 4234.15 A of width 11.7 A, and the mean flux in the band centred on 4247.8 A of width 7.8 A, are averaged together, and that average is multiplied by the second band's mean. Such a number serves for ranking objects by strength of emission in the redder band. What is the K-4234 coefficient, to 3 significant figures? 2.85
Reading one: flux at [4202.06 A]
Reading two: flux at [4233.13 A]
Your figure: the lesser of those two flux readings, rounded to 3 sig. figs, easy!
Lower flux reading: 1.61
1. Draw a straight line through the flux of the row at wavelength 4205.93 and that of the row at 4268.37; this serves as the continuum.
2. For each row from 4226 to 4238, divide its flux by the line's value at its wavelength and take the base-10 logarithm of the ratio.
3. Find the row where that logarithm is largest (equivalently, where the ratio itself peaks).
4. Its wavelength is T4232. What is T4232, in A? 4237.04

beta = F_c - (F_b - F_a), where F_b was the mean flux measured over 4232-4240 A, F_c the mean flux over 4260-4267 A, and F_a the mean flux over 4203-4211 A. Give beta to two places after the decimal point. 1.71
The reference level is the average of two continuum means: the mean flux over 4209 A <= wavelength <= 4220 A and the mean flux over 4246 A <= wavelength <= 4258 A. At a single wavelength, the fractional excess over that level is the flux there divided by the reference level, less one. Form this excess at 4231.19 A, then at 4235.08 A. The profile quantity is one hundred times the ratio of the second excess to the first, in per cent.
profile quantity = 64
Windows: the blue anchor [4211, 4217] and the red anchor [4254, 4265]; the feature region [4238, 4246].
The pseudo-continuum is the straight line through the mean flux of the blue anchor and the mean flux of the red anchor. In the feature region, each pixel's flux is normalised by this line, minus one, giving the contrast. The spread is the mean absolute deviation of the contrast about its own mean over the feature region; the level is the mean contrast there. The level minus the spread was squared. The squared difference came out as 0.0010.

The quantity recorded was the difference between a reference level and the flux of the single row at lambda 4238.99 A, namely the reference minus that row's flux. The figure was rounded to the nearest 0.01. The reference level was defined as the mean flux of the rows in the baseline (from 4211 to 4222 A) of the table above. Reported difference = 0.10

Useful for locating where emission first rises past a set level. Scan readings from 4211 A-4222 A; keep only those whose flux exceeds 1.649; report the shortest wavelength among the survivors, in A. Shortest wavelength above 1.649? 4211.75 A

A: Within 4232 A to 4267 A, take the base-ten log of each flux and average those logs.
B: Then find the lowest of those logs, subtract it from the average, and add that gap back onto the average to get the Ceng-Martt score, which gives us 0.238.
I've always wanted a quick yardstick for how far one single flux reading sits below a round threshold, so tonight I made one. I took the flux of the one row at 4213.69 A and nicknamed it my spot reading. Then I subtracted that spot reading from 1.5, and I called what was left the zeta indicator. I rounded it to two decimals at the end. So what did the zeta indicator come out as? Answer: -0.27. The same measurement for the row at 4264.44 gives -0.13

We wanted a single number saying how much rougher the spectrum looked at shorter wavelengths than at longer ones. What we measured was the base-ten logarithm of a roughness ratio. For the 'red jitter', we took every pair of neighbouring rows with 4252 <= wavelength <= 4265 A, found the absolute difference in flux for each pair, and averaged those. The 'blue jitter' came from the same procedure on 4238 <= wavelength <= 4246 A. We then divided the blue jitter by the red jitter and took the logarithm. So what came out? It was 0.101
